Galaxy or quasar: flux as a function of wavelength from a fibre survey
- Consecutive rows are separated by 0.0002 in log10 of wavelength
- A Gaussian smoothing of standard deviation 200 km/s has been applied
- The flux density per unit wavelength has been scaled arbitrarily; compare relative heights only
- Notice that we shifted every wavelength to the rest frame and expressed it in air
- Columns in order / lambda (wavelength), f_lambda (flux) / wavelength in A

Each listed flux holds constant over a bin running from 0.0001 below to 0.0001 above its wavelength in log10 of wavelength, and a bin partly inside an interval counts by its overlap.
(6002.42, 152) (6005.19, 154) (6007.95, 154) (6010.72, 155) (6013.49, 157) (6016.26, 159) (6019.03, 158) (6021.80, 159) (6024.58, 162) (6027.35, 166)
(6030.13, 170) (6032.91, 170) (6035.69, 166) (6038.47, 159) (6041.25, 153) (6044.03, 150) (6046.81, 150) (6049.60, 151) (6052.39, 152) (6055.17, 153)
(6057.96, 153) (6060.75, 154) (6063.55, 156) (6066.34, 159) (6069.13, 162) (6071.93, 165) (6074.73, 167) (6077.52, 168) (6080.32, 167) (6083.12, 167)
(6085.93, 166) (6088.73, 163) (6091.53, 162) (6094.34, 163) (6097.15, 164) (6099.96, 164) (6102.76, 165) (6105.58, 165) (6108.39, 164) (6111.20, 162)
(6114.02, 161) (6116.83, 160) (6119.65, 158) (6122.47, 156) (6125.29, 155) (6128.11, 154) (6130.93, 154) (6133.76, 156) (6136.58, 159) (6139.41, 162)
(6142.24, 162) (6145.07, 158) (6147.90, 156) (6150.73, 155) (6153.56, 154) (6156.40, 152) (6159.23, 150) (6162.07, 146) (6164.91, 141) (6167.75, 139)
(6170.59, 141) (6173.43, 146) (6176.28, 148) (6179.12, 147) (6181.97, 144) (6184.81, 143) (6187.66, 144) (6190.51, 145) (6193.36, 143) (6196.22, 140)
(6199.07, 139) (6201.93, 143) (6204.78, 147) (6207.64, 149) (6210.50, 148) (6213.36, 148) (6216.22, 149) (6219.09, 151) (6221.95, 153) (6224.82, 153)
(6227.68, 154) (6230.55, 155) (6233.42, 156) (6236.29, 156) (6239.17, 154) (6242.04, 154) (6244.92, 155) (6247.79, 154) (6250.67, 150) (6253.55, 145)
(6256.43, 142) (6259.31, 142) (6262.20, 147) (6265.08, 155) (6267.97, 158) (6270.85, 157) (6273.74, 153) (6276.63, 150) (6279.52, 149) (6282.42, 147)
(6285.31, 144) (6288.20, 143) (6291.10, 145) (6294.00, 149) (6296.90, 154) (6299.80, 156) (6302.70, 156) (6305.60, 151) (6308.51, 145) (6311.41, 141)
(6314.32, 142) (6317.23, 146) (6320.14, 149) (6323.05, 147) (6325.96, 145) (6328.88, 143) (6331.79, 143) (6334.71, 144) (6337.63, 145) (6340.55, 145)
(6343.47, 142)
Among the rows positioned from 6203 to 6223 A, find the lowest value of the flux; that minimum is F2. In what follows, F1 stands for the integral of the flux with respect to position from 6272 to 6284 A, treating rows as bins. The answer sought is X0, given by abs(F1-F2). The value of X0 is 1651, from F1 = 1798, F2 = 147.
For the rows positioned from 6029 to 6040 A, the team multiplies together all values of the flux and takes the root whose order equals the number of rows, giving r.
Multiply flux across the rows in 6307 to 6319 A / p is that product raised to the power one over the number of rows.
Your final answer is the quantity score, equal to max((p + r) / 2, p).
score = 155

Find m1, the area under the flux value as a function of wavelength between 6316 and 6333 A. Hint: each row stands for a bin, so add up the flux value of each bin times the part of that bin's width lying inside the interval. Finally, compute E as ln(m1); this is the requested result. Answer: 7.81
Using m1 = 2474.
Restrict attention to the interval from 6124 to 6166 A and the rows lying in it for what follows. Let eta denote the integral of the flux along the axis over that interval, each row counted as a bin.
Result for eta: 6483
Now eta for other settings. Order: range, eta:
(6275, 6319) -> 6507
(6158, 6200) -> 6038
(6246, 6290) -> 6560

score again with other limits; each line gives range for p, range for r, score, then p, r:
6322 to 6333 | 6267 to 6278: 149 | 144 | 154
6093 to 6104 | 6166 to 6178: 164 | 164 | 143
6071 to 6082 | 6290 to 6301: 167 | 167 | 151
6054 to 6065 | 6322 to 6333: 154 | 154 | 144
